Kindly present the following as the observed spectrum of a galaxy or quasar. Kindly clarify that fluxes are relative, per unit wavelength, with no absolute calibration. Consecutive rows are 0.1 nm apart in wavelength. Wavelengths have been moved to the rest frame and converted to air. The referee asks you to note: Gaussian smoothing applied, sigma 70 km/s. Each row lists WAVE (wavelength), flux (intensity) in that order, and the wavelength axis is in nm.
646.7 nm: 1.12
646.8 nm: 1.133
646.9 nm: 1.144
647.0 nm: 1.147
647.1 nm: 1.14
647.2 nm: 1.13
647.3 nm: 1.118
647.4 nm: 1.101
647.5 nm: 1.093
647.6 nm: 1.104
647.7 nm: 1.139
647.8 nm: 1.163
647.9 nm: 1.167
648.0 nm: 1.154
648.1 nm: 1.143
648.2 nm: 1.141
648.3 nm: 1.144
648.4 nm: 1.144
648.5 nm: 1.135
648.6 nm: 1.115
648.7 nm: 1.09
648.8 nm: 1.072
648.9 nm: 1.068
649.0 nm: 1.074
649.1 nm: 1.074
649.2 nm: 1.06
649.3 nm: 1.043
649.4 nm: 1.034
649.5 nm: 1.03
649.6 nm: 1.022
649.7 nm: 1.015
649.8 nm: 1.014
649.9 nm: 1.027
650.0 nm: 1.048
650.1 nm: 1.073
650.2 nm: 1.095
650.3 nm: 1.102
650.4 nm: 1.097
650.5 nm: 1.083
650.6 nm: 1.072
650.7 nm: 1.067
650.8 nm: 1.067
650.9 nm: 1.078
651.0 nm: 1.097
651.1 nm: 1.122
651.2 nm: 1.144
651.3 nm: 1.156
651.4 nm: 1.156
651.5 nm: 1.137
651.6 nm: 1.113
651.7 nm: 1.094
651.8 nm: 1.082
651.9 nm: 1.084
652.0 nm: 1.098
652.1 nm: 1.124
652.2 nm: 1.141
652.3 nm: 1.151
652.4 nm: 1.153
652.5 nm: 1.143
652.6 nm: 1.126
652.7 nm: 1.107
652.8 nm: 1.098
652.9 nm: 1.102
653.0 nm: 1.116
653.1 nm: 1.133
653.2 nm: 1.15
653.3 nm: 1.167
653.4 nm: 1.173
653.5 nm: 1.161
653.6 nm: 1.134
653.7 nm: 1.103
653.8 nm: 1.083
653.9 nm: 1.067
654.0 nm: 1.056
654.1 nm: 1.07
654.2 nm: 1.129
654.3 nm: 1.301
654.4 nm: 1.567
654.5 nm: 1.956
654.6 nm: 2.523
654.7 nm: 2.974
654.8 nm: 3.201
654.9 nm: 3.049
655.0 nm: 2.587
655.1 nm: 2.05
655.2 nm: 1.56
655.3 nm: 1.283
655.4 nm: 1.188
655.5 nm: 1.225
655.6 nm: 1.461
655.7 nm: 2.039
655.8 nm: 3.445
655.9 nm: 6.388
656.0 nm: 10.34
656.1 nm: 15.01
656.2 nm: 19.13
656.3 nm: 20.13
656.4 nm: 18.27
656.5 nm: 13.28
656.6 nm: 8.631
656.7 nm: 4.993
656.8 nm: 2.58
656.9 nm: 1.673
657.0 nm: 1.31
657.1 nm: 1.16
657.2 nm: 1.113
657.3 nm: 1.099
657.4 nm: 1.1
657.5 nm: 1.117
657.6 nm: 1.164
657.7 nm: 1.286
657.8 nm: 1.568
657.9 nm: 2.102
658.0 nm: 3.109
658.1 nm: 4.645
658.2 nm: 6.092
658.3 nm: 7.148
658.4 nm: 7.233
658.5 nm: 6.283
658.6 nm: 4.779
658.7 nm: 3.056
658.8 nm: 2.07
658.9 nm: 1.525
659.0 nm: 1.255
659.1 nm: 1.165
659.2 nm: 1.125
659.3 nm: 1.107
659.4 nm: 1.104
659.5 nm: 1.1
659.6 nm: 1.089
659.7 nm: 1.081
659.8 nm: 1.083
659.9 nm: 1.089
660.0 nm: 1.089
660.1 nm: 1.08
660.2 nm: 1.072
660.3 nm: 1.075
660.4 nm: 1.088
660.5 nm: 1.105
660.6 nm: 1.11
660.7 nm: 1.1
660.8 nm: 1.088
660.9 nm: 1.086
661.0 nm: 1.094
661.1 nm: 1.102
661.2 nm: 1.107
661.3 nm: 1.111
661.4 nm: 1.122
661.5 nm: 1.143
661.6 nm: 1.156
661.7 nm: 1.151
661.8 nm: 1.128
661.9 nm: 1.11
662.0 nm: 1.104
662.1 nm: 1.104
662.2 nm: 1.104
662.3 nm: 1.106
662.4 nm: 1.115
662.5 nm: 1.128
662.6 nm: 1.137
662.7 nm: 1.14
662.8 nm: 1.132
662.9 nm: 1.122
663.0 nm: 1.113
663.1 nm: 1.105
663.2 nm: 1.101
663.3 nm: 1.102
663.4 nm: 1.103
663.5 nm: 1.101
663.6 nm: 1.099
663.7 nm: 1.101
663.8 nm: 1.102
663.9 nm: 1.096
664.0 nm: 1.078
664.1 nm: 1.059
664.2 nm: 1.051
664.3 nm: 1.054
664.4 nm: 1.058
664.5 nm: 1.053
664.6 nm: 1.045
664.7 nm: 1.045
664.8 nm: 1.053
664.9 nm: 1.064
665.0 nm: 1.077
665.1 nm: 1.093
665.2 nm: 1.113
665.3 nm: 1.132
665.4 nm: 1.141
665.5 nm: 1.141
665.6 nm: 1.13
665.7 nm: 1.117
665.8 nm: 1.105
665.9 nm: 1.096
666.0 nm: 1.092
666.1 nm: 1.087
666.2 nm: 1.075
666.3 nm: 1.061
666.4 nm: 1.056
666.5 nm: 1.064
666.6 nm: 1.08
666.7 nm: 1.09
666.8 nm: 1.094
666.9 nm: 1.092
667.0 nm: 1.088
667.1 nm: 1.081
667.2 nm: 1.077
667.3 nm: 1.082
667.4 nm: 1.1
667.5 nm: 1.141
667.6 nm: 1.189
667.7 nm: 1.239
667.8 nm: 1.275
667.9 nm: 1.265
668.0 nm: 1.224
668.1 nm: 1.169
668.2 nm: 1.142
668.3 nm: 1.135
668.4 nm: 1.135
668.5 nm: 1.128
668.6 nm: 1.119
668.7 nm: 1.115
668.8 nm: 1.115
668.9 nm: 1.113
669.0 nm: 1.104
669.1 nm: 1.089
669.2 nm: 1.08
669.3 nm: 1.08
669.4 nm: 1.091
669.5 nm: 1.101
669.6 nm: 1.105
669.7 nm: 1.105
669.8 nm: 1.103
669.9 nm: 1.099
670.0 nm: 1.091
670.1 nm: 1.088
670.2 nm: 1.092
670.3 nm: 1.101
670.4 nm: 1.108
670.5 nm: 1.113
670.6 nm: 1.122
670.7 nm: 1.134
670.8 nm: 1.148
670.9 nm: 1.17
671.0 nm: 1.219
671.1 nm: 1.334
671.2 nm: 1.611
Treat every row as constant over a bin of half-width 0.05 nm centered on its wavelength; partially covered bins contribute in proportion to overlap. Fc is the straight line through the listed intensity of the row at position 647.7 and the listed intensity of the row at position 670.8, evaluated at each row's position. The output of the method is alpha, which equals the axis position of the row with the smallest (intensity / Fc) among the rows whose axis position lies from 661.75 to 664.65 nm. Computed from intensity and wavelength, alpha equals 664.6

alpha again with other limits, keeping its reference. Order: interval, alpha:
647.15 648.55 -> 647.5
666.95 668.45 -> 667.2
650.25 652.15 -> 650.8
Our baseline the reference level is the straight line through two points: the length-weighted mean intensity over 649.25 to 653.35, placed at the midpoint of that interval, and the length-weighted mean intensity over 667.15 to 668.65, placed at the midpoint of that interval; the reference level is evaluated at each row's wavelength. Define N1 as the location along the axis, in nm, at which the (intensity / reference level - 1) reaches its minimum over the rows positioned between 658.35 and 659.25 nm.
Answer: 659.2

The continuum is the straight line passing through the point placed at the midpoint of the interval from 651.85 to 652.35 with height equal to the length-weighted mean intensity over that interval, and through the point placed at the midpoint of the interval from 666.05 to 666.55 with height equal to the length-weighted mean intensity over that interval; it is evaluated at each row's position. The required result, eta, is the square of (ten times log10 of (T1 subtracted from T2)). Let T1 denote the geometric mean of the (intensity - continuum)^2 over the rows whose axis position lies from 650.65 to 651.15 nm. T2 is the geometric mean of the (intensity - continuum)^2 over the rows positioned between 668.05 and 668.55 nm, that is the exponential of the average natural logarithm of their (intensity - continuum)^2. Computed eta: 500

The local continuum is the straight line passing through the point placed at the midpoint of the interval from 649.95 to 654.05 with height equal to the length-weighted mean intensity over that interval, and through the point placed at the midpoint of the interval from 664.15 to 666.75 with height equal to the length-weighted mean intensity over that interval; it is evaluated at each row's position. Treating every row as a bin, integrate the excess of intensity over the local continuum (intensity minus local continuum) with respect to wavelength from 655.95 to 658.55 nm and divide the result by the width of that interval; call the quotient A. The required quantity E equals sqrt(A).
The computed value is 2.3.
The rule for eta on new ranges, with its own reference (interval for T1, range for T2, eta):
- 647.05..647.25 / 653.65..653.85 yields 1228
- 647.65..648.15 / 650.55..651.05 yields 735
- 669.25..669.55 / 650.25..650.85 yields 995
